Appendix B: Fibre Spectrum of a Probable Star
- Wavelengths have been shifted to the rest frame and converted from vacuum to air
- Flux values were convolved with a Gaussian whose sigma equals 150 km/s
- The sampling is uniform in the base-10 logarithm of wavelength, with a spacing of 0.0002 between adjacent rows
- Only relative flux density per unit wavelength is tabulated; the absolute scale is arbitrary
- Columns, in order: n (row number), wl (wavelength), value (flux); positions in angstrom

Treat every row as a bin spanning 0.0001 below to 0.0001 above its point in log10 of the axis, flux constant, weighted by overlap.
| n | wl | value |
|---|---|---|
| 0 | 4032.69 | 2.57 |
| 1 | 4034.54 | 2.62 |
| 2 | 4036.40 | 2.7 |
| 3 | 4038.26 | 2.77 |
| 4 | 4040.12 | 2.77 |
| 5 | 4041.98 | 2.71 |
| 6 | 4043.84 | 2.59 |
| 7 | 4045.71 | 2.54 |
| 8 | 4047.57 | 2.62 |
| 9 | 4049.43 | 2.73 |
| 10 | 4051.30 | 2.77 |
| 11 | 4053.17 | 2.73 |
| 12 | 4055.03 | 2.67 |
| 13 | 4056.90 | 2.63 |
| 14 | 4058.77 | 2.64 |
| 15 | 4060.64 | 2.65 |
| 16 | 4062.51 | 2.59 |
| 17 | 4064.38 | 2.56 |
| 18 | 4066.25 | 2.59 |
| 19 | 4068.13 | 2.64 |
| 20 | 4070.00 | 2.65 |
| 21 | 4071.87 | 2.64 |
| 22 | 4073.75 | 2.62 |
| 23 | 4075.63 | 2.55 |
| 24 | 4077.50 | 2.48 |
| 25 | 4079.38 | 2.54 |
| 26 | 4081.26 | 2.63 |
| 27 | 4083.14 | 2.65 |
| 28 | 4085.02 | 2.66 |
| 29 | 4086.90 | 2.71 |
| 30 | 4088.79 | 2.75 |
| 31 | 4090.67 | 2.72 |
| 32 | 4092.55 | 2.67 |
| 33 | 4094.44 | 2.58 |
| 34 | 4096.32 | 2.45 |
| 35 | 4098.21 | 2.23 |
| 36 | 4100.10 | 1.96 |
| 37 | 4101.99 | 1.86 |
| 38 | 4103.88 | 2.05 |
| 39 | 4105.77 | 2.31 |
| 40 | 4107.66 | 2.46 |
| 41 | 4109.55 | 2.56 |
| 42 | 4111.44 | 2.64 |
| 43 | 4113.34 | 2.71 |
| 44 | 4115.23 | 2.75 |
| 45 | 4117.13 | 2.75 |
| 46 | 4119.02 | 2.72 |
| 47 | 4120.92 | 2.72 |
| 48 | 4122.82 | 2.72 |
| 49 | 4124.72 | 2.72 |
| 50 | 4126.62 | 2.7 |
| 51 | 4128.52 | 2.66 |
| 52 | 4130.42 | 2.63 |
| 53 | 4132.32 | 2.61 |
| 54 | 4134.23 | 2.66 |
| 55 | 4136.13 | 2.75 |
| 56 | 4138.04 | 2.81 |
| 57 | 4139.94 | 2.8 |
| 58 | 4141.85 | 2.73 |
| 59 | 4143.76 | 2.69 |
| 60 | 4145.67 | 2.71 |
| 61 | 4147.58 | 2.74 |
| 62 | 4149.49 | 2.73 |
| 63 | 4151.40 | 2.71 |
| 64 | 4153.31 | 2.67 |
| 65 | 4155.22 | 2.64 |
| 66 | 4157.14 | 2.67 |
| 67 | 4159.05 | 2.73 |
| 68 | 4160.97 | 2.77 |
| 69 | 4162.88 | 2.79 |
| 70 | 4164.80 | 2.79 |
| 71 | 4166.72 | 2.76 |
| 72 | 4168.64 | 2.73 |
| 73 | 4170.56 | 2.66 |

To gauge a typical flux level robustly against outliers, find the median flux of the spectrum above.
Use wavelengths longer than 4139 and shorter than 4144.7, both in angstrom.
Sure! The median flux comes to 2.73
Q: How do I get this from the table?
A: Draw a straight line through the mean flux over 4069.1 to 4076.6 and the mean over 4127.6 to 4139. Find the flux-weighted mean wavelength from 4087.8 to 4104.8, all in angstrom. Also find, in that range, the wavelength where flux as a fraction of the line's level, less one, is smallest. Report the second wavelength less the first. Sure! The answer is 6.3 angstrom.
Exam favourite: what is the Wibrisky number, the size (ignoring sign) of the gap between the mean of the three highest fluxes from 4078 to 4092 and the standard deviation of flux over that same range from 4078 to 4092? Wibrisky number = 2.66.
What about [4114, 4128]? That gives 2.72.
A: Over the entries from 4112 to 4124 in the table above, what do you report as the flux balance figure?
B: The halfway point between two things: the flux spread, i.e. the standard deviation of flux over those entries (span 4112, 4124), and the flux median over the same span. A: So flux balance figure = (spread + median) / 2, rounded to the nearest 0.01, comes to 1.37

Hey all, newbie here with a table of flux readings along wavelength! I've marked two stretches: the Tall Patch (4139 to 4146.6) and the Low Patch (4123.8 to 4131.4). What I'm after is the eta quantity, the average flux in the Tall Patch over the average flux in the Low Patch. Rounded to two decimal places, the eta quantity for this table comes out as 1.02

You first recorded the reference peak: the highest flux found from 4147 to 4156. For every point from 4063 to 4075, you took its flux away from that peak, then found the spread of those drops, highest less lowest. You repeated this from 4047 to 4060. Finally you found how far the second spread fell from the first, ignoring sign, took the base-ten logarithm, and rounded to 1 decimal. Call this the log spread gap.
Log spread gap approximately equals -1.2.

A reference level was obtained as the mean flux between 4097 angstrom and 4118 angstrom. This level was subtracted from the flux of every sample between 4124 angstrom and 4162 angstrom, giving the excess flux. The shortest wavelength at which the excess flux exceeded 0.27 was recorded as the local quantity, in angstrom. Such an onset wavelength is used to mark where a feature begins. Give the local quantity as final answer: 4124.72 angstrom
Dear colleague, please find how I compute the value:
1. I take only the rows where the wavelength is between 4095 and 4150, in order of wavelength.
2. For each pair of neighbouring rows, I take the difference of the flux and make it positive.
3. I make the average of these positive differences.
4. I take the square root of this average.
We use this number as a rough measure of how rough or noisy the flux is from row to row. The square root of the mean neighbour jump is 0.27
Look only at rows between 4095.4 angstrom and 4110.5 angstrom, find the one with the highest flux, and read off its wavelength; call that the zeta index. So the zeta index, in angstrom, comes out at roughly 4109.55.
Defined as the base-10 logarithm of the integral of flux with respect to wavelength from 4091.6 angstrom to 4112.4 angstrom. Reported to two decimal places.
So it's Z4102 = 1.69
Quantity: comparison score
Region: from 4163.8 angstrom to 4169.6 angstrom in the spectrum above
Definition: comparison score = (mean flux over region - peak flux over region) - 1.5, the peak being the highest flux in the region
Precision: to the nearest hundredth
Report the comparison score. -1.53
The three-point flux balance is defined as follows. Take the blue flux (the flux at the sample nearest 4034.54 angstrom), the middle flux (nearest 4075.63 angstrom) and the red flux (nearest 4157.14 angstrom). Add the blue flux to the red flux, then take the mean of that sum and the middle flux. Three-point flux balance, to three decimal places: 3.920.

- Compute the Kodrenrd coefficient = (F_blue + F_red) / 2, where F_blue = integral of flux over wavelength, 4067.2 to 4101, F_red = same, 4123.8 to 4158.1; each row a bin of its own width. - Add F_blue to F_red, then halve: 89.7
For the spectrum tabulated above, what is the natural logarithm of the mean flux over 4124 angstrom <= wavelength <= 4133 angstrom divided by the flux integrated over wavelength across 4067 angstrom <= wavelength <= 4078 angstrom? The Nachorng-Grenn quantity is -2.4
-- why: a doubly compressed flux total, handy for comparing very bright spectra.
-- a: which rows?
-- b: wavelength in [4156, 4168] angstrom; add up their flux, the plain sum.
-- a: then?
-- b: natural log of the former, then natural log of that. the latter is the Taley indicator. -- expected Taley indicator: 1.0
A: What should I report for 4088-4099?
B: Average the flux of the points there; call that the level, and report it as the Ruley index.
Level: 2.57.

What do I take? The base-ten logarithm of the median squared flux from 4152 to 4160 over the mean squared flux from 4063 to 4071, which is 0.020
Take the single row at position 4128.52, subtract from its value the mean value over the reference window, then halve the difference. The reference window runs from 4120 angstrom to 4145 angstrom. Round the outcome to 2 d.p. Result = -0.02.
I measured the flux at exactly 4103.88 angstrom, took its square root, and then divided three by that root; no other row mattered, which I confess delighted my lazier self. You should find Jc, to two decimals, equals 2.10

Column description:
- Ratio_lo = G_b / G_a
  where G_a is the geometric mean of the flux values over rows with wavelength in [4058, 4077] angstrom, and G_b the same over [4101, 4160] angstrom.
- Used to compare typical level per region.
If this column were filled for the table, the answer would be 1.00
